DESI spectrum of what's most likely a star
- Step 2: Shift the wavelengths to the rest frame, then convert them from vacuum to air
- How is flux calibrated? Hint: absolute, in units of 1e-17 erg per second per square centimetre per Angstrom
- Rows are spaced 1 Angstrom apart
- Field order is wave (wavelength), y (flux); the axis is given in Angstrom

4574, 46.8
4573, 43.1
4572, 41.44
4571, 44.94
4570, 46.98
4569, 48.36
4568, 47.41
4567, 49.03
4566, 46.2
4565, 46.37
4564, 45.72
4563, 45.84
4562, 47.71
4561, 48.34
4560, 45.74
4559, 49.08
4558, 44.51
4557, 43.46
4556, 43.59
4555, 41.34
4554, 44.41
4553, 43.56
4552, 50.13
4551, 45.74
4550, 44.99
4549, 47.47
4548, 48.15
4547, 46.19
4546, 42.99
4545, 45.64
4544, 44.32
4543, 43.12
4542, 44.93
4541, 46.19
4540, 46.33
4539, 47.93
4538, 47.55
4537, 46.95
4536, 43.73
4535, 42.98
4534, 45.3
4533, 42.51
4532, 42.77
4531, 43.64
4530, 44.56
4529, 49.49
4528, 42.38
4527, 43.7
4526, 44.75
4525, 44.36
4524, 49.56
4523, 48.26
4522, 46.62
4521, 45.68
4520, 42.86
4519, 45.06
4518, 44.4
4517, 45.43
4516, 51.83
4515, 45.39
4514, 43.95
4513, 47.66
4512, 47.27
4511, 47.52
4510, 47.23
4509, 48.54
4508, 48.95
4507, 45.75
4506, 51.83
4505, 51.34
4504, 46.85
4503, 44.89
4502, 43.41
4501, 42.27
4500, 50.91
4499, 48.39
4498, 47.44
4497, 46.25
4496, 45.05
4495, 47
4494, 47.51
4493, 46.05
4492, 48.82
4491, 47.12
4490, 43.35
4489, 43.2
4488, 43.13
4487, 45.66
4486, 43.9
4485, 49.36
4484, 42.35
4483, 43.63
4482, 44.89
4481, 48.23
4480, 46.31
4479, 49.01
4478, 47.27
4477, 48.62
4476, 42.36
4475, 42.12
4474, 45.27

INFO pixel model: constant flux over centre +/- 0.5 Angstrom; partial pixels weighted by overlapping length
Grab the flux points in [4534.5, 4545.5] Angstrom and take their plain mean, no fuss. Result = 45.4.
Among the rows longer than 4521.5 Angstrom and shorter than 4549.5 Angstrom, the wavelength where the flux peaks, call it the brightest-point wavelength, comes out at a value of 4524 Angstrom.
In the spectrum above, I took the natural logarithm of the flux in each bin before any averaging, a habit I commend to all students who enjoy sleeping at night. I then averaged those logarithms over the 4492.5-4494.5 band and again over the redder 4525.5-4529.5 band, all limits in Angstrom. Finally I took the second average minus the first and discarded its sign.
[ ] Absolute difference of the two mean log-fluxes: 0.039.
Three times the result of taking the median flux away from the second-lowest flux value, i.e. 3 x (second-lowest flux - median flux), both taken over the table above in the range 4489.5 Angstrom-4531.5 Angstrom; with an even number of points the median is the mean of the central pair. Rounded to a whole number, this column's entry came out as -12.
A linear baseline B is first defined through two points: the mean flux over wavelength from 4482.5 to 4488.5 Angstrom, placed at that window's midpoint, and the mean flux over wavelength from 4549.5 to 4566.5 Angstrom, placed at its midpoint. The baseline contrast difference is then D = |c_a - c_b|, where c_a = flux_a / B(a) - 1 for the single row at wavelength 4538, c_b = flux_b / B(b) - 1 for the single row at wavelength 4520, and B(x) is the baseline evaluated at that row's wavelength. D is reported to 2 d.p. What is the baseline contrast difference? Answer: 0.10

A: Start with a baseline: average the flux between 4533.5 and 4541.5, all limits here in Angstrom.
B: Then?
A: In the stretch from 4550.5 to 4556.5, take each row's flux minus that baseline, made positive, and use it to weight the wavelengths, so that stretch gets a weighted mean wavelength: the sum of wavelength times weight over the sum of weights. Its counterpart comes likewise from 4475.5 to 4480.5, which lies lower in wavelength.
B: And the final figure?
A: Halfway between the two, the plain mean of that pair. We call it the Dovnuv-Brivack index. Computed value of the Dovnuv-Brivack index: 4515.7 Angstrom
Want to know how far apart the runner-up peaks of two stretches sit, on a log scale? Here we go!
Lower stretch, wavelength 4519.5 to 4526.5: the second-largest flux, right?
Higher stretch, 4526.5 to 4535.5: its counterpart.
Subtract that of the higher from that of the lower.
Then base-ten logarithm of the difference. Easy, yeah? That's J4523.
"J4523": 0.47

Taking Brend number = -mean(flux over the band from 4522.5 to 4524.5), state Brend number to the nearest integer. -49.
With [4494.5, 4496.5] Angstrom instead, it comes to -46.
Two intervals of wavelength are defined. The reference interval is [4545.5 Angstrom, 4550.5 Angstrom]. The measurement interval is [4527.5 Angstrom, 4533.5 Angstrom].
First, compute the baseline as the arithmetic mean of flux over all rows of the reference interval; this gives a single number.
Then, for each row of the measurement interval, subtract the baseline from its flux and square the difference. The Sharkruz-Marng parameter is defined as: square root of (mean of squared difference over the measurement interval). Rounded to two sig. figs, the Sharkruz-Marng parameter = 3.0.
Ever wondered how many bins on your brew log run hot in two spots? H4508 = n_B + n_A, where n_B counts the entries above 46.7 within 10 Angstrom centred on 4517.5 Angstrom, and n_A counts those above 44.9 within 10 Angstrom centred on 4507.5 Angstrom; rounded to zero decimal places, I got 11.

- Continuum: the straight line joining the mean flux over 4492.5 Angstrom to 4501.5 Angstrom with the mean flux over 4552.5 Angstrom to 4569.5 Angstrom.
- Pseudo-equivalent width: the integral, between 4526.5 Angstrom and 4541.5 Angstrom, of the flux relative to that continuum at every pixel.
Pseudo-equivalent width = 14.6 Angstrom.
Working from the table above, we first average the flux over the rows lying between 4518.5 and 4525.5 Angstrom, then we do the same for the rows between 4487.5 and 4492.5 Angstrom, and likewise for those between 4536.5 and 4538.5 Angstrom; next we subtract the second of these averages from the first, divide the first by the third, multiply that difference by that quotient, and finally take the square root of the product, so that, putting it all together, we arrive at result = 0.95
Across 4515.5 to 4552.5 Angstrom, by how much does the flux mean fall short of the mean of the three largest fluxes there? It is 4.9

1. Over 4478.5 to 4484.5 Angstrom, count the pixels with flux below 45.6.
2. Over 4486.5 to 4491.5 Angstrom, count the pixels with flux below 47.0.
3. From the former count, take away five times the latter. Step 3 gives -17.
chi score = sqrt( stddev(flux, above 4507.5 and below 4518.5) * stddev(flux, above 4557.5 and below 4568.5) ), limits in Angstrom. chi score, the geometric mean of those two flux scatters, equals 1.8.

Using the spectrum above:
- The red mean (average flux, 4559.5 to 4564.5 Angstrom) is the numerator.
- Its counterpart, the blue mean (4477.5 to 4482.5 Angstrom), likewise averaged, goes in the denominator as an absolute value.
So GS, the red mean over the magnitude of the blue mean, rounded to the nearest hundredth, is 0.99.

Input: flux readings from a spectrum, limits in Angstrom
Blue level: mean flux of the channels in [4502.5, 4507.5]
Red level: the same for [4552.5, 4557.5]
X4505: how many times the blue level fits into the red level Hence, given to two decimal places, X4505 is 0.90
